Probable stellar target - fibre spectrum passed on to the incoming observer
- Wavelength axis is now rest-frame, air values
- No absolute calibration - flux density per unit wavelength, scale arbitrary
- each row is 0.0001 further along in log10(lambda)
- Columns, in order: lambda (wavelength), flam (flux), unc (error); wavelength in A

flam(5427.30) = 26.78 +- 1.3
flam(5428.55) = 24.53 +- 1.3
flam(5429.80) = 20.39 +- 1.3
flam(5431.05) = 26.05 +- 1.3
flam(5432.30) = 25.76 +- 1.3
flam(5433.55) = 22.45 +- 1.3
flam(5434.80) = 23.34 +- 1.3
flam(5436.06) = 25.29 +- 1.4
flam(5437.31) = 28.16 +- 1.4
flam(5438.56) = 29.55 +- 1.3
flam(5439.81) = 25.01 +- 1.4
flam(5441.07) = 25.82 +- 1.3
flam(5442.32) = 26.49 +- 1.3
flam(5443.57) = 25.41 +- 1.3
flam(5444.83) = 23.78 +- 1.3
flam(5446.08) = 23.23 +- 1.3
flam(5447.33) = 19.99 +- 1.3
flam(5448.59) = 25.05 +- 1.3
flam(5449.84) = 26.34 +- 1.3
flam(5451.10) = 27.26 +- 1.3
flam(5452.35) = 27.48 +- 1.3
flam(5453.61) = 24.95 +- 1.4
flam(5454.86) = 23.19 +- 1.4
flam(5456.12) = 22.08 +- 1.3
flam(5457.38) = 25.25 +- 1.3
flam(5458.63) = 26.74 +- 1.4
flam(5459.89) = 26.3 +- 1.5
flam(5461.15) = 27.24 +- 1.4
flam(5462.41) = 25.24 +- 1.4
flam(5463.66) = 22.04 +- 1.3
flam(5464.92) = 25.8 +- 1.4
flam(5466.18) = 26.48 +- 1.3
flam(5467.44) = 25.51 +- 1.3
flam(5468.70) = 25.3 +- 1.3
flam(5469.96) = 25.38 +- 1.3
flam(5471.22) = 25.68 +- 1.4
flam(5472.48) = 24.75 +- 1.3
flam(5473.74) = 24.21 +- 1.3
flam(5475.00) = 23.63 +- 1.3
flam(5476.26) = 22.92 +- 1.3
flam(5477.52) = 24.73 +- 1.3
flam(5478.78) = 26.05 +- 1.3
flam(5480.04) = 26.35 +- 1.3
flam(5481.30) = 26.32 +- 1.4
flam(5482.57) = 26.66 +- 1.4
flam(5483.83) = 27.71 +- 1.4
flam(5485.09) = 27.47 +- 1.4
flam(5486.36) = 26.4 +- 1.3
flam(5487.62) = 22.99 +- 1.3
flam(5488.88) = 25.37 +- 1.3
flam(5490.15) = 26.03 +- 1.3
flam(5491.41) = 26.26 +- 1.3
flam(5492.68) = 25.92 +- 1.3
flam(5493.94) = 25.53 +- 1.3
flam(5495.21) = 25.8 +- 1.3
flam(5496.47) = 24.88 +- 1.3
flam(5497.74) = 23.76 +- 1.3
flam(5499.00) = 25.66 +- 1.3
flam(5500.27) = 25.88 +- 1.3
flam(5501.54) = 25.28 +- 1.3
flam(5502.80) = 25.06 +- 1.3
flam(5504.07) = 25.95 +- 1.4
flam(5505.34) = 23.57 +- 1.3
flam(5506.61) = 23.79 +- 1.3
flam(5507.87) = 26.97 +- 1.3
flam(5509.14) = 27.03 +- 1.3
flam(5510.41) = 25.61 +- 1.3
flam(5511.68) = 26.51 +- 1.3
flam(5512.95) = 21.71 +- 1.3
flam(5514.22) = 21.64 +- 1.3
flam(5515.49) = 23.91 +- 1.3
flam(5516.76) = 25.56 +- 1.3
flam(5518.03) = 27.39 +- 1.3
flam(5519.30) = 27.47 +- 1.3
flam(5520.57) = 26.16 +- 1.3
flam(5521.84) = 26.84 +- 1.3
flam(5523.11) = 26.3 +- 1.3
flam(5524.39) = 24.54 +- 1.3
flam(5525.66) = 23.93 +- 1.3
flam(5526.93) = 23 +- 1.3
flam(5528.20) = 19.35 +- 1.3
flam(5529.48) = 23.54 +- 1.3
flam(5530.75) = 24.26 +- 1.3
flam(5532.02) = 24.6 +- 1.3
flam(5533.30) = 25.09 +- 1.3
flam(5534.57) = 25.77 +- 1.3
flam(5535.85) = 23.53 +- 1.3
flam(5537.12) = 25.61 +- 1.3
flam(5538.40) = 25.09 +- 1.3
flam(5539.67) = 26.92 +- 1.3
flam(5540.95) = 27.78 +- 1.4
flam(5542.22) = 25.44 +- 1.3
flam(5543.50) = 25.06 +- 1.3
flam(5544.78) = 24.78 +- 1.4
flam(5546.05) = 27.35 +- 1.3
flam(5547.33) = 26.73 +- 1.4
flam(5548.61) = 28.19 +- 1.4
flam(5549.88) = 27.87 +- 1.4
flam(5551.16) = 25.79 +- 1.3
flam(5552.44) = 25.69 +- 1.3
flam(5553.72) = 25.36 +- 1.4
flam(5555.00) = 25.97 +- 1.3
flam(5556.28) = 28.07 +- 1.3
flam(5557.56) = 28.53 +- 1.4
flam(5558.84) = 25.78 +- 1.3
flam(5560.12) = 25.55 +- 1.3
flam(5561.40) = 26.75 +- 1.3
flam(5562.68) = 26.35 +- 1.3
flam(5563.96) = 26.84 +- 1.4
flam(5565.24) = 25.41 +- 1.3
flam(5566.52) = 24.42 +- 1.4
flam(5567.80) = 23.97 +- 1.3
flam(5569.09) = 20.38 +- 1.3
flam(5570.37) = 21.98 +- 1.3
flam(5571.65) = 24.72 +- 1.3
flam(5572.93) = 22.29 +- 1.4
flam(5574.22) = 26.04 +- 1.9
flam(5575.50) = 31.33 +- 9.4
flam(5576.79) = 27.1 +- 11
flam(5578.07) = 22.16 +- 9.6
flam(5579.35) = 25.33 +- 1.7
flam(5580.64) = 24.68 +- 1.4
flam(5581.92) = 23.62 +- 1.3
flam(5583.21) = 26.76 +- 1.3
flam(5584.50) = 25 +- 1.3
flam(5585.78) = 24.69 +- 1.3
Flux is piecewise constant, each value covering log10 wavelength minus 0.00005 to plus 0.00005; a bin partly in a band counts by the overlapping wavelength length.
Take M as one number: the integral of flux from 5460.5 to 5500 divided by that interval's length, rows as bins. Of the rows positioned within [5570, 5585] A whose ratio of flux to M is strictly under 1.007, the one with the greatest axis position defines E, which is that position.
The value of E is 5584.50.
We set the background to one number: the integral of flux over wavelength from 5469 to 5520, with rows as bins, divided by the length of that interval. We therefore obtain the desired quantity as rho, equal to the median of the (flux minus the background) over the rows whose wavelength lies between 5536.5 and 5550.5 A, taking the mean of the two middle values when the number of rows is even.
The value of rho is 1.4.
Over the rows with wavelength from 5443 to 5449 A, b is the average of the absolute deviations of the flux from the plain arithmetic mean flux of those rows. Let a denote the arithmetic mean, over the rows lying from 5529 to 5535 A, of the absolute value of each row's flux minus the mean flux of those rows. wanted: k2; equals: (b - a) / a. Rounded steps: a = 0.6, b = 1.5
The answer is 1.4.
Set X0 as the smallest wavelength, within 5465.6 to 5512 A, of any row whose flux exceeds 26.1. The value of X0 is 5466.18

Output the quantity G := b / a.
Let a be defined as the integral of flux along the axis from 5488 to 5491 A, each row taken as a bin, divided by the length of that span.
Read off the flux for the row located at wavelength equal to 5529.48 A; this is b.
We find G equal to 0.92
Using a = 25.5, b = 23.54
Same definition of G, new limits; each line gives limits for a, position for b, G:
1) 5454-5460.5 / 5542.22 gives 1.03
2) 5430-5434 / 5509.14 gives 1.11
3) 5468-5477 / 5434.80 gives 0.95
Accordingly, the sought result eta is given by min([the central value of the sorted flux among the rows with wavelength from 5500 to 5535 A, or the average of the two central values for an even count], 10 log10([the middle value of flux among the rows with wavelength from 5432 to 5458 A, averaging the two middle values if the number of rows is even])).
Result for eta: 14.0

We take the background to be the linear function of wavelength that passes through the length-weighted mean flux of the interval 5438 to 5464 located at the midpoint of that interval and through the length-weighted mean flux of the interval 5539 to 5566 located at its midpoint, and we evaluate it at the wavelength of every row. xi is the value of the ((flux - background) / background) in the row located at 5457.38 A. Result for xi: -0.001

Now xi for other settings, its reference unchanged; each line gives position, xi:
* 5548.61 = 0.066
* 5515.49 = -0.081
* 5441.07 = 0.030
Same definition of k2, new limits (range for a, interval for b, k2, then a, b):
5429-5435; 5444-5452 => 0.1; 1.8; 1.9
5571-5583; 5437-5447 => -0.2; 2.0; 1.6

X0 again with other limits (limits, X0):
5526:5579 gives 5539.67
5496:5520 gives 5507.87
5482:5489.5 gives 5482.57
